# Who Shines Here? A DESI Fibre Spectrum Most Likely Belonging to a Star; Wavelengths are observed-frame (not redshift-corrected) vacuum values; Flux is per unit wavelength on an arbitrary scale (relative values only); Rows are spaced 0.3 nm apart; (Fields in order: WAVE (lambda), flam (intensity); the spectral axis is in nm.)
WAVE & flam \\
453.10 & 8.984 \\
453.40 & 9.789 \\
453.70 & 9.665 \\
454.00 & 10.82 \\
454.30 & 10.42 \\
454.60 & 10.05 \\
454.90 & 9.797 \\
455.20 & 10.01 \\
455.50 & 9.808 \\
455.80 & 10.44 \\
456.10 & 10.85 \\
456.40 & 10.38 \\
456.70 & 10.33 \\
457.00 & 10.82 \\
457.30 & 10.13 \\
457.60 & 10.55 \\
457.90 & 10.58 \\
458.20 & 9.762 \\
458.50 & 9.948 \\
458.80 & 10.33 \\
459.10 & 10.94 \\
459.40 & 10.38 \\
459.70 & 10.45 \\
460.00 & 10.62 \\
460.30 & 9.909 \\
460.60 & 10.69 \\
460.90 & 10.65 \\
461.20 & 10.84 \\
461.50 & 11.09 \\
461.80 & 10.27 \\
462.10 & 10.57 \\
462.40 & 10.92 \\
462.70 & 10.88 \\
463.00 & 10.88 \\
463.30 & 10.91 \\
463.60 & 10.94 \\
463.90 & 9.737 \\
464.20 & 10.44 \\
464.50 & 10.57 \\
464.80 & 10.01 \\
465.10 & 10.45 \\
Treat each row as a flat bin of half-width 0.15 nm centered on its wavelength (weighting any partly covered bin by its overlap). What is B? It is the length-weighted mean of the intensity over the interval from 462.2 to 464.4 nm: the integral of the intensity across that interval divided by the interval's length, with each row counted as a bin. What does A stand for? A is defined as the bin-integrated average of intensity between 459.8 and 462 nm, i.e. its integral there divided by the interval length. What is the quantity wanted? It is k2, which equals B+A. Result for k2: 21.2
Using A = 10.6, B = 10.7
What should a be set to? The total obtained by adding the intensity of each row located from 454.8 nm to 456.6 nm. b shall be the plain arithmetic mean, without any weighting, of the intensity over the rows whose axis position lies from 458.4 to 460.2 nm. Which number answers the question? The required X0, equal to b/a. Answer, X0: 0.170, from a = 61.3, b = 10.4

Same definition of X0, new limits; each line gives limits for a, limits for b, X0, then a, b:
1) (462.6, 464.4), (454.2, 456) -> 0.158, 63.8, 10.1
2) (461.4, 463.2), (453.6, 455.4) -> 0.157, 64.6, 10.1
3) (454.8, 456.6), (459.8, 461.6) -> 0.174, 61.3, 10.6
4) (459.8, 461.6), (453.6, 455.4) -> 0.159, 63.8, 10.1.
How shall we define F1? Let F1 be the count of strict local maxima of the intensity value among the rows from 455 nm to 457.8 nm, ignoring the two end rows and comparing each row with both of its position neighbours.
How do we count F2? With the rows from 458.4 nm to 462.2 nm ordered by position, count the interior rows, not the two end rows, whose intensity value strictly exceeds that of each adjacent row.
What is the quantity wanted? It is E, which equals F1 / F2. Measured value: 0.5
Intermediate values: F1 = 2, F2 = 4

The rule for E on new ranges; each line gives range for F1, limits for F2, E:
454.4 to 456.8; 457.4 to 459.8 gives 1.0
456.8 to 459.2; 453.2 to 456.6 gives 0.3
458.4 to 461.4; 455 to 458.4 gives 1.0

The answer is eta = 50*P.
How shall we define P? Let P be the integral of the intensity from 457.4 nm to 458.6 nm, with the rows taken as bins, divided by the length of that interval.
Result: 511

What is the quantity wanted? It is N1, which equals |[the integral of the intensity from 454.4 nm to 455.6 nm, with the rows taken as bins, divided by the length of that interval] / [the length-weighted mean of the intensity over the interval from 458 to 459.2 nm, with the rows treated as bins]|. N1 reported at 0.97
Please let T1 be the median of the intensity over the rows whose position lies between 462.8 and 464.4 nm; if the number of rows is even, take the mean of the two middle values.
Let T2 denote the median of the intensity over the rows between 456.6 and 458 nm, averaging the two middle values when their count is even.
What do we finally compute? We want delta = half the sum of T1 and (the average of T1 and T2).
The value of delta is 10.8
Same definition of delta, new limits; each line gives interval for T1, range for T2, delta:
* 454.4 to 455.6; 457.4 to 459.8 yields 10.0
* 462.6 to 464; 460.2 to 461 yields 10.8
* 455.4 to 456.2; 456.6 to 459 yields 10.4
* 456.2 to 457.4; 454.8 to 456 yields 10.2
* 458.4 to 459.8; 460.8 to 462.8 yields 10.5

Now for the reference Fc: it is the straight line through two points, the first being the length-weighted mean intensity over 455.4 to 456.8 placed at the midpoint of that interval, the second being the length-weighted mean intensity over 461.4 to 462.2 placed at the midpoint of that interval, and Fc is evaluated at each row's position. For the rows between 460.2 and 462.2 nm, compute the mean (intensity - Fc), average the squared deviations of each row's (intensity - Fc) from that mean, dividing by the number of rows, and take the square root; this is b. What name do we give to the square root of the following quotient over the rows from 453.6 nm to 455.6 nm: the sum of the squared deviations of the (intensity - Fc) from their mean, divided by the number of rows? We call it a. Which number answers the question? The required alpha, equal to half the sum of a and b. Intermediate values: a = 0.386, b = 0.350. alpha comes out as 0.37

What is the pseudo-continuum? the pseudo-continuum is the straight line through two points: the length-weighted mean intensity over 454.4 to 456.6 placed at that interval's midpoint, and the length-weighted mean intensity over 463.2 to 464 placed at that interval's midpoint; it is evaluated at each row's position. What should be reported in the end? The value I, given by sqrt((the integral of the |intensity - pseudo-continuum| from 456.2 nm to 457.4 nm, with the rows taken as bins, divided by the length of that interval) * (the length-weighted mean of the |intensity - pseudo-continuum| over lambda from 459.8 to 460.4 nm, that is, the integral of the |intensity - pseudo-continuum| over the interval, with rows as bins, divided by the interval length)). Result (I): 0.29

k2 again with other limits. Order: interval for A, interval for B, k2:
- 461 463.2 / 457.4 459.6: 21.1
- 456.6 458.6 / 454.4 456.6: 20.5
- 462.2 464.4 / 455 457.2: 21.0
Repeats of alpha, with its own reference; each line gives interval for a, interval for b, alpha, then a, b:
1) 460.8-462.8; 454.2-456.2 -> 0.30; 0.250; 0.350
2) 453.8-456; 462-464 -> 0.39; 0.364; 0.418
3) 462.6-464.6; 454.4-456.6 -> 0.38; 0.417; 0.339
